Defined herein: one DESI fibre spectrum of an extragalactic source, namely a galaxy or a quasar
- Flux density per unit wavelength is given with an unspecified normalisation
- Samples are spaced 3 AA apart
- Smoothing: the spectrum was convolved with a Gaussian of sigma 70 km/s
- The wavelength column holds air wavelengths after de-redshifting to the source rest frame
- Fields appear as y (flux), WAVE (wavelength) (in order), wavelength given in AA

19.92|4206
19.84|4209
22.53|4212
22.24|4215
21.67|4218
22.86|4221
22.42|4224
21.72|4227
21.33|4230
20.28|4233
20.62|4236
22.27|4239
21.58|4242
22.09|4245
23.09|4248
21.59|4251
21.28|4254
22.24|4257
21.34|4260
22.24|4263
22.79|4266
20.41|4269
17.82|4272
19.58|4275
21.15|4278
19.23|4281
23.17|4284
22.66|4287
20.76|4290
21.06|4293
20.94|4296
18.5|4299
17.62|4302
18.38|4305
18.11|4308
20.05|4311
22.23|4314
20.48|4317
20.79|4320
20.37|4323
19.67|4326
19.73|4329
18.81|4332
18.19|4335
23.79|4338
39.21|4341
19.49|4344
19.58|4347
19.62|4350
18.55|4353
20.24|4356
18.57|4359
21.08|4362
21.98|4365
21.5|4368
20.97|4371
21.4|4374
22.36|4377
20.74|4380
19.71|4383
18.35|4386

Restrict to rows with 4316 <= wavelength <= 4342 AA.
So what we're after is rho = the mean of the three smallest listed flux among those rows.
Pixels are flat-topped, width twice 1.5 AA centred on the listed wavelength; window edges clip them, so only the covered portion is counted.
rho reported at 18.9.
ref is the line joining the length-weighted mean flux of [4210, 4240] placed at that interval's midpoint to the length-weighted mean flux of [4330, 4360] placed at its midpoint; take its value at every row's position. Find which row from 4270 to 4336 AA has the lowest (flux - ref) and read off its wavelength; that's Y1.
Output 4302 AA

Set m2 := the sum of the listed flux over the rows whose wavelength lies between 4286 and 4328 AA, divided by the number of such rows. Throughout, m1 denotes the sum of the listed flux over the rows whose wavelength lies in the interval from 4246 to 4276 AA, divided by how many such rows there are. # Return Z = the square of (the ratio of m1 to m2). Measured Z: 1.11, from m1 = 21.2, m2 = 20.1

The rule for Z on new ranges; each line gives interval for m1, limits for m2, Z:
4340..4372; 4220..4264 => 1.01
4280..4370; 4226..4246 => 0.94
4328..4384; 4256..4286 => 1.03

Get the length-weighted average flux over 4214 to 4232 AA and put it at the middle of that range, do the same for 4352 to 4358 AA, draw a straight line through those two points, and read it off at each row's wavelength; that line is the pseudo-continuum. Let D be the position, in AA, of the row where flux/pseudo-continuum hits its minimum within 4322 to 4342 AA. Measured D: 4335 AA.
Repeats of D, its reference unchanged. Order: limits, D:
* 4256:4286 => 4272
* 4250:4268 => 4254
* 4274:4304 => 4302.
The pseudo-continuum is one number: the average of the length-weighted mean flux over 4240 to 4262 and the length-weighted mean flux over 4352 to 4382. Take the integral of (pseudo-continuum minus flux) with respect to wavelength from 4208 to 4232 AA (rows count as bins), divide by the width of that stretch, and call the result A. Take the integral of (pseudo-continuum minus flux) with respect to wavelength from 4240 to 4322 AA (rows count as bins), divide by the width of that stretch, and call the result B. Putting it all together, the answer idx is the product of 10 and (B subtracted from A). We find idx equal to -10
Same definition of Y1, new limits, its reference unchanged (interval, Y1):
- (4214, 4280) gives 4272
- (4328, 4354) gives 4335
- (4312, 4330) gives 4326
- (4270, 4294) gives 4272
